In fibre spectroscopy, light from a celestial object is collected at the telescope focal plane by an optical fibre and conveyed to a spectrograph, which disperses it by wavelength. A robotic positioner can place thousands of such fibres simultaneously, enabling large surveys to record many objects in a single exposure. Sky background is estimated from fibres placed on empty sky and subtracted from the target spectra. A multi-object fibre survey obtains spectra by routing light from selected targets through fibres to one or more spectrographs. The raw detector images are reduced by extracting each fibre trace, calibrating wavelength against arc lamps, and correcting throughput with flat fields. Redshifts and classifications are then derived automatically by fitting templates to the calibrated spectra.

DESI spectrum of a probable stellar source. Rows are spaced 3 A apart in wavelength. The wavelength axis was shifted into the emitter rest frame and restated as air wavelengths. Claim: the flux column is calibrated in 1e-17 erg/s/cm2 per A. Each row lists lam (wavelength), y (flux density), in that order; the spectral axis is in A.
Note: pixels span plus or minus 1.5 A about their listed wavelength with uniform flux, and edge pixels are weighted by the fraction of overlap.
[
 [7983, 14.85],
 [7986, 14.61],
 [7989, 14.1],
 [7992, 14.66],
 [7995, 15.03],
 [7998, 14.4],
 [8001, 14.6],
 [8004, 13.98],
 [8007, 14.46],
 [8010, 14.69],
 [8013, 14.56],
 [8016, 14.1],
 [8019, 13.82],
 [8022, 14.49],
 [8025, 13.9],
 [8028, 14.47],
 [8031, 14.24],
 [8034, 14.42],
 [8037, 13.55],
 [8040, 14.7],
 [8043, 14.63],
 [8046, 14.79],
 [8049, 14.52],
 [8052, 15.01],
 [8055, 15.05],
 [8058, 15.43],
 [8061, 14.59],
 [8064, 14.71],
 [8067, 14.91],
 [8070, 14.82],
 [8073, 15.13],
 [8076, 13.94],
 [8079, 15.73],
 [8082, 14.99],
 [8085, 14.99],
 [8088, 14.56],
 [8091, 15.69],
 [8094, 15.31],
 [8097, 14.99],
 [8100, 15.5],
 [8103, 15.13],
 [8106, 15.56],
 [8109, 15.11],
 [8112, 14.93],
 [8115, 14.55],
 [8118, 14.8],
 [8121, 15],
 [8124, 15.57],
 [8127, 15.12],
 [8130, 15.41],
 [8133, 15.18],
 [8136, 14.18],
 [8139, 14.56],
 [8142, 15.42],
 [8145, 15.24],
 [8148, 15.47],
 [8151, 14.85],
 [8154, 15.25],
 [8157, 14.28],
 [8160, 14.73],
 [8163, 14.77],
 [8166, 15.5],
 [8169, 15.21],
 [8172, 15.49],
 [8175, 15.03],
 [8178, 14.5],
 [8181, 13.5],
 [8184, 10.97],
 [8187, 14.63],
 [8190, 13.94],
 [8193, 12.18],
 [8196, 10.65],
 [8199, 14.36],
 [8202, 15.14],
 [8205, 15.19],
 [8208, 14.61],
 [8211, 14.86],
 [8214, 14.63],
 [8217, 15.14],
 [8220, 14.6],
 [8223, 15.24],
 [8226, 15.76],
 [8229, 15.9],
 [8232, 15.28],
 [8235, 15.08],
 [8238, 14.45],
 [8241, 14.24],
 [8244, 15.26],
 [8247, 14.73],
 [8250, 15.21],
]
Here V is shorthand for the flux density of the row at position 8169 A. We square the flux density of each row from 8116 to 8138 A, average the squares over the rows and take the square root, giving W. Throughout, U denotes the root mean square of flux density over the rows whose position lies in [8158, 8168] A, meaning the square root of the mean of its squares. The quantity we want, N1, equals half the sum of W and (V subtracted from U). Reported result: 7.42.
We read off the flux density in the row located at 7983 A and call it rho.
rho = 14.85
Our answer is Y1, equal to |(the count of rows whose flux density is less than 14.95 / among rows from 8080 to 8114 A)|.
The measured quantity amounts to 2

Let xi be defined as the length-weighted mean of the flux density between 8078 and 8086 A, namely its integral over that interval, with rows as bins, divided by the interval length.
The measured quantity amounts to 15.2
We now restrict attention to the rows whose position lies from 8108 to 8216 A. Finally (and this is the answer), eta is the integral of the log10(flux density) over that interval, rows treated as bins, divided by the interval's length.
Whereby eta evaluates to 1.16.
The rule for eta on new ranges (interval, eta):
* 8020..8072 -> 1.16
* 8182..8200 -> 1.10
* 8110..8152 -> 1.18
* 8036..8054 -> 1.16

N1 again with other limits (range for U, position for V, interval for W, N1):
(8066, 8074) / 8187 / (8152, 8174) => 7.68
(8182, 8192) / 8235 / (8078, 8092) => 6.70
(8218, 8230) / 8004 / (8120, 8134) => 8.33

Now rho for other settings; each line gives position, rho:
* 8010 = 14.69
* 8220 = 14.6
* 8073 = 15.13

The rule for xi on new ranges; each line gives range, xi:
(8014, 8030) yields 14.2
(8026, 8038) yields 14.2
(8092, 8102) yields 15.3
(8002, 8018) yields 14.3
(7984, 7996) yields 14.6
